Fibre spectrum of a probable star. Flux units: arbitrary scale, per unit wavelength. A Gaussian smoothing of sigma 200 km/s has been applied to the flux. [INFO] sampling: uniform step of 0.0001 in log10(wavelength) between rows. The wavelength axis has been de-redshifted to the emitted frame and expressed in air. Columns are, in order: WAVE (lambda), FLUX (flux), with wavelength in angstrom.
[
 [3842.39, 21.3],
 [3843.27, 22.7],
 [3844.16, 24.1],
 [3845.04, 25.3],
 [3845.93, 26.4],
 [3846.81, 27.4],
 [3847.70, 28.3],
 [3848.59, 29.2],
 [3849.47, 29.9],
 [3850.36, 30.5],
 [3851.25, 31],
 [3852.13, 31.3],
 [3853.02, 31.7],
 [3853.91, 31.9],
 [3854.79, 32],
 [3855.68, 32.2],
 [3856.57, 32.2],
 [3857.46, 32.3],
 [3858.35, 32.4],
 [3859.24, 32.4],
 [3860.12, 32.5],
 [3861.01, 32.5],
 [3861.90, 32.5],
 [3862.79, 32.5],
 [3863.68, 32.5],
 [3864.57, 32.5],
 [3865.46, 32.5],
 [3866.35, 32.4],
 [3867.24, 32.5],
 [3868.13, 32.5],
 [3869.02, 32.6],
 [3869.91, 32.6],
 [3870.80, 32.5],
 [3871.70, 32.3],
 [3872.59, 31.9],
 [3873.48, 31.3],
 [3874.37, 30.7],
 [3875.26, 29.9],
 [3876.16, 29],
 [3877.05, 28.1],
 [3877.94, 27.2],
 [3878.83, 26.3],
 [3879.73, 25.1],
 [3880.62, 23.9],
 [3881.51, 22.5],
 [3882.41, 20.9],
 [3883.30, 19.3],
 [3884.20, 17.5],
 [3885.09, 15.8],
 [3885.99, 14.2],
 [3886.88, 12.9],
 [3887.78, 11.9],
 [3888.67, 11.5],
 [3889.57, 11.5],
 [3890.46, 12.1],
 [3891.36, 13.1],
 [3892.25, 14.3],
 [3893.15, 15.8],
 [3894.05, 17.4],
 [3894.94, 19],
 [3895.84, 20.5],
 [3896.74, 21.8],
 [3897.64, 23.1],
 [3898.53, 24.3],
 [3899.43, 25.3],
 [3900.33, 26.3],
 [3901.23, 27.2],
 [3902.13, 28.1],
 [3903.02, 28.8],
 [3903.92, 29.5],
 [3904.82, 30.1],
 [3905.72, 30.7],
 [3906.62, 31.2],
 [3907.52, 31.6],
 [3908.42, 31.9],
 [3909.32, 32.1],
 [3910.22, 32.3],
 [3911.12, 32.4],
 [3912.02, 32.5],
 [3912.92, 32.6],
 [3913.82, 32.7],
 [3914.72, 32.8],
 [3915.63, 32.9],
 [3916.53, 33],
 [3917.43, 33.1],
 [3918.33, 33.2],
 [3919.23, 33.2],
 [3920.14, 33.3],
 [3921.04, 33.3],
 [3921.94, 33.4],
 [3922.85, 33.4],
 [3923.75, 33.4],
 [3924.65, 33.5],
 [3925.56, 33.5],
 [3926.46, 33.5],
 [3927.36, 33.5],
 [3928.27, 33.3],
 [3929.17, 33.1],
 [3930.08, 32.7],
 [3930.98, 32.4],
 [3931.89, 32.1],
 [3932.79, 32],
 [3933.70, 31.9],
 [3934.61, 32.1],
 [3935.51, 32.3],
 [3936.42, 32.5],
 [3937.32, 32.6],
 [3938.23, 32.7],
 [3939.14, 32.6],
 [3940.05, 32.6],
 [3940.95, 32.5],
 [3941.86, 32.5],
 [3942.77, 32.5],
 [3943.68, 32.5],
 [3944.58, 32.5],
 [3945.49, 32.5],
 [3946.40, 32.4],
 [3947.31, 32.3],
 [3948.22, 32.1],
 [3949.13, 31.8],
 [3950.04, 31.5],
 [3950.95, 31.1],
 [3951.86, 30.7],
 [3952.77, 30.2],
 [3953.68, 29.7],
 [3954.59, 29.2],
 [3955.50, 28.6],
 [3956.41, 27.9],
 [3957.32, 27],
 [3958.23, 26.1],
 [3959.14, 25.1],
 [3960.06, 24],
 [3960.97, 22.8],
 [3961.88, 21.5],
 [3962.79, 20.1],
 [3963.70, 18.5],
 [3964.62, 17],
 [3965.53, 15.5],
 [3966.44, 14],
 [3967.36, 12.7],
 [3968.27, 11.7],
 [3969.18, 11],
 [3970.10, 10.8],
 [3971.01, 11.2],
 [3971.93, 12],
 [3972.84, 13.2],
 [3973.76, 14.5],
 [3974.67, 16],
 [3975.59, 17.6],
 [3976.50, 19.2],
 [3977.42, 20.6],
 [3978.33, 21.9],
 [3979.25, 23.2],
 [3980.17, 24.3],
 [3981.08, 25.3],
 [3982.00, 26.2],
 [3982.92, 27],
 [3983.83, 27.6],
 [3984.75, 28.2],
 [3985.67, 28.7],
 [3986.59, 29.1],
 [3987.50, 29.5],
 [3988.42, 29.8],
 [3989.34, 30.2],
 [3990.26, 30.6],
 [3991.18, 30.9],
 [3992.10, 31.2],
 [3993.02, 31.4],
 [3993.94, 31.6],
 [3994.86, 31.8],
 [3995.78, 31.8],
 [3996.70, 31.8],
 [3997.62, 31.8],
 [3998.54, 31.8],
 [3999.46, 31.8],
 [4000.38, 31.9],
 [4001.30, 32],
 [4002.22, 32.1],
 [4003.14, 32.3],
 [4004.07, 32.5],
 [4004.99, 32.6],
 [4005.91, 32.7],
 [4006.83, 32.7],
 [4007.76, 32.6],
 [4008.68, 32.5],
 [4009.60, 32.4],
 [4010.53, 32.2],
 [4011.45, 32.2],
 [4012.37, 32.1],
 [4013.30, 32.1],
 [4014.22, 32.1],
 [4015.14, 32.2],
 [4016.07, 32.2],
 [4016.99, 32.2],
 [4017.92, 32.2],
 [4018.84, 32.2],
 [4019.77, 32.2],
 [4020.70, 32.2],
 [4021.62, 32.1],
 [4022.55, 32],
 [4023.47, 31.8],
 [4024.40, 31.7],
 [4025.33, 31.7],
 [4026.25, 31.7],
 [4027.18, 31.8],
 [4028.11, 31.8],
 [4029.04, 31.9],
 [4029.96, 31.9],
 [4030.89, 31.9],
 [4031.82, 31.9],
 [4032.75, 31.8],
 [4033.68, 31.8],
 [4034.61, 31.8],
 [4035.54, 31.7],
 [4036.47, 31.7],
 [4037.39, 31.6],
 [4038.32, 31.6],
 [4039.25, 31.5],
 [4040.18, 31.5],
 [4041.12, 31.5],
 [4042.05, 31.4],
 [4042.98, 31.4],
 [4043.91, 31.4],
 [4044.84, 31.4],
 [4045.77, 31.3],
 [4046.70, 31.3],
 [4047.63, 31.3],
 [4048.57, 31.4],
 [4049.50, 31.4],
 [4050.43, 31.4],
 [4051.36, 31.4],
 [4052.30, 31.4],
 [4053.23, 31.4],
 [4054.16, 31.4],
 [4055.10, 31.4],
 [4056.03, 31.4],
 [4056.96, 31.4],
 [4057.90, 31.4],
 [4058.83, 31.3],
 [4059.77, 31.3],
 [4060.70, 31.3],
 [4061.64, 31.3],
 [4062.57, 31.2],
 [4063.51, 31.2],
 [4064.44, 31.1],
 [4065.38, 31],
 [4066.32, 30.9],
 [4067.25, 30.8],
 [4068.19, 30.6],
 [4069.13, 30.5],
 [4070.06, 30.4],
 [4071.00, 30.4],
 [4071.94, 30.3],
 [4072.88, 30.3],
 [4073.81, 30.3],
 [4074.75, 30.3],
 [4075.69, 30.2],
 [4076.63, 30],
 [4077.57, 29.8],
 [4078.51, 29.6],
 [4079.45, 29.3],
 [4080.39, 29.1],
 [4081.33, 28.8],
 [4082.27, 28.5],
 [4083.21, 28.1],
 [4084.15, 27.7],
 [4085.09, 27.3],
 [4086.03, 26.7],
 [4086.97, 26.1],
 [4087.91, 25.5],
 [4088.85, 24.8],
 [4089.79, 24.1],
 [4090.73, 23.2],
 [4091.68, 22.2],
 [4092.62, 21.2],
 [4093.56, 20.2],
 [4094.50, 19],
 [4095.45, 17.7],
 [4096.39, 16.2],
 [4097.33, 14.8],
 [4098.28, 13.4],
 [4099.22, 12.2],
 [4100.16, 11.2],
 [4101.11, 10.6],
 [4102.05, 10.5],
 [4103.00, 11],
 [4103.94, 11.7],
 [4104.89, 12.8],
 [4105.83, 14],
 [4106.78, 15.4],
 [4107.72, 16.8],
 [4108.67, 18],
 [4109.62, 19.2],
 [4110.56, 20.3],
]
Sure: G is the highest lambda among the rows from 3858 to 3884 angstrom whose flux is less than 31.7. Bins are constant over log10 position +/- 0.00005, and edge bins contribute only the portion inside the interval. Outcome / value 3883.30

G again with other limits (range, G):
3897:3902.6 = 3902.13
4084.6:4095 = 4094.50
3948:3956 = 3955.50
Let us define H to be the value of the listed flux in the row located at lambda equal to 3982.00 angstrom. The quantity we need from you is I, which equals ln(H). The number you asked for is 3.27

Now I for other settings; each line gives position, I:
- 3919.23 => 3.50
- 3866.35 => 3.48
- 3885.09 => 2.76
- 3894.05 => 2.86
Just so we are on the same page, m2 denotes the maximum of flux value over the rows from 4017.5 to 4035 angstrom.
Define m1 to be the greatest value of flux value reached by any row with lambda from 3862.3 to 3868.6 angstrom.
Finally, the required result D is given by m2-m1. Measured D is -0.3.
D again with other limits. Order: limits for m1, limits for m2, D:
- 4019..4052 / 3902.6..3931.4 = 1.3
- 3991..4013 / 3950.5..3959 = -1.6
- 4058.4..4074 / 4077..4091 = -1.5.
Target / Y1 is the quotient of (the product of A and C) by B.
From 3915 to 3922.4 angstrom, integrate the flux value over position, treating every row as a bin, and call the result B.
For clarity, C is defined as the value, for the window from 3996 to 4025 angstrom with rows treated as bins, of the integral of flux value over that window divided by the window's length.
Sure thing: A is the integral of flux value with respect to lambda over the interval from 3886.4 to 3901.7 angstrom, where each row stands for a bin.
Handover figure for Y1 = 36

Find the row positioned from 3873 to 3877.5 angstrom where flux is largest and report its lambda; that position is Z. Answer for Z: 3873.48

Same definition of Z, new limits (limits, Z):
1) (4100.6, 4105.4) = 4104.89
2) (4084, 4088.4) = 4084.15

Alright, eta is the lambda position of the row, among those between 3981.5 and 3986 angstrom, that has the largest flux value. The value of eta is 3985.67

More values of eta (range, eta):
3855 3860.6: 3860.12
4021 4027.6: 4021.62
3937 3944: 3938.23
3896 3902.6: 3902.13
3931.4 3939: 3938.23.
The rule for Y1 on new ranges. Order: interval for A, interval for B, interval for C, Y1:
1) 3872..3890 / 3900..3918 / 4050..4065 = 22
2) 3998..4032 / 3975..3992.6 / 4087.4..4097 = 50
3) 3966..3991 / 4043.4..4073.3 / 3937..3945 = 18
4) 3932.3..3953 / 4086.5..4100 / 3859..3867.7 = 81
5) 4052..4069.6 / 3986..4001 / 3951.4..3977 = 23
